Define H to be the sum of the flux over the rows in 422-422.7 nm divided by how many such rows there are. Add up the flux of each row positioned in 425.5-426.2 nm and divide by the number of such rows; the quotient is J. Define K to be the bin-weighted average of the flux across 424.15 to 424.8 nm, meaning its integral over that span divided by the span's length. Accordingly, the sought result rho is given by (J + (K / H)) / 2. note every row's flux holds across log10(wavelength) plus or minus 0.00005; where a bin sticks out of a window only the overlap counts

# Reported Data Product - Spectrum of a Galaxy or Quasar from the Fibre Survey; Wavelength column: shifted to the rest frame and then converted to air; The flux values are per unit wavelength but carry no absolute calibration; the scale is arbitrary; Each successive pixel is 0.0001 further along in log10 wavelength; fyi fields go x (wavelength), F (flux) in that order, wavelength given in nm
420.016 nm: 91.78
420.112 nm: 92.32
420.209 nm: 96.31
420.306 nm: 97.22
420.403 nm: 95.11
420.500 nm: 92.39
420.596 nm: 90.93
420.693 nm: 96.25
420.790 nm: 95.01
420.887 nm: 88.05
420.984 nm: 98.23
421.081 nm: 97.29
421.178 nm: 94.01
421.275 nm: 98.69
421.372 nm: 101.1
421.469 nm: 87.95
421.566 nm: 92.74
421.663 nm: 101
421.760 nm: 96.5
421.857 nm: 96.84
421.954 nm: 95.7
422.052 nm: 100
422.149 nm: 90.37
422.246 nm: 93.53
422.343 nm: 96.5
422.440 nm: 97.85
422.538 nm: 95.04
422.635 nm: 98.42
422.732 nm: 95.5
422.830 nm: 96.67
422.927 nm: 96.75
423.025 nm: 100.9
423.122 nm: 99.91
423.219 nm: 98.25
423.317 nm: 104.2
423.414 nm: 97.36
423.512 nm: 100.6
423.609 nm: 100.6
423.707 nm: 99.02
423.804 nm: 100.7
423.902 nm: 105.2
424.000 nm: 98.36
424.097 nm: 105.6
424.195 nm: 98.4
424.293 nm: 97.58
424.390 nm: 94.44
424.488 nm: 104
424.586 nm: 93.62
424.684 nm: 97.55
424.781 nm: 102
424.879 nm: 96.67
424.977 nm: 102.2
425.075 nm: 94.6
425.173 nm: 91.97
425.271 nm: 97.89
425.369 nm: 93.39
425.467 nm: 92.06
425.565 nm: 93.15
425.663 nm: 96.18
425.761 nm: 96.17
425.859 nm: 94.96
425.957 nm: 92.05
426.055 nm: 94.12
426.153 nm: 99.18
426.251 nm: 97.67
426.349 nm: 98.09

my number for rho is 48.1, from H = 96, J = 95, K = 98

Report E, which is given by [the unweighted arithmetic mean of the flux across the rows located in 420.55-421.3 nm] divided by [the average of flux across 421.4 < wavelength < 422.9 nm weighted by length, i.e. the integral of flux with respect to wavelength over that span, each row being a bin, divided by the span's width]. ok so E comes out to 0.990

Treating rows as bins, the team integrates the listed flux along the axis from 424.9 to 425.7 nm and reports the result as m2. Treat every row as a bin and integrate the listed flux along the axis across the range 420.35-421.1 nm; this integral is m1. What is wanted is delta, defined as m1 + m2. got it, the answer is 147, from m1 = 70.5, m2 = 76.1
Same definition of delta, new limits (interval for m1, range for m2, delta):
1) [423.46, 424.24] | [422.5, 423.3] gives 157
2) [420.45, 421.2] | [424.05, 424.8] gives 145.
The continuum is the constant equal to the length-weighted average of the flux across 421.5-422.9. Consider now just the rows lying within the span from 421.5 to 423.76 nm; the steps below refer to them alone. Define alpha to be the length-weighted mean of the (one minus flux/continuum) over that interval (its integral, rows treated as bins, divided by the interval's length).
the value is -0.01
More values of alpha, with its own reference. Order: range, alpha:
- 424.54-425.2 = -0.01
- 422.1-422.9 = 0.01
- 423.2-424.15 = -0.05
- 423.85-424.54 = -0.05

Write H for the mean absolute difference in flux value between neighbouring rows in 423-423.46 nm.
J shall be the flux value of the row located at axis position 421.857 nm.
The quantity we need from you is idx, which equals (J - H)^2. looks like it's 8645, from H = 3.9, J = 96.84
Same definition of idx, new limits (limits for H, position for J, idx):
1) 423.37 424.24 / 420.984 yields 8873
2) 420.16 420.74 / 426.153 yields 9346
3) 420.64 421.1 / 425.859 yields 8123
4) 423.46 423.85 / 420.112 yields 8324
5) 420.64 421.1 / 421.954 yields 8257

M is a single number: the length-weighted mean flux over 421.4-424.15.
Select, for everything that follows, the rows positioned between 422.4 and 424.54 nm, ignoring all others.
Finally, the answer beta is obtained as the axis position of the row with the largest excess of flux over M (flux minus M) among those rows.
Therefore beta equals 424.097 nm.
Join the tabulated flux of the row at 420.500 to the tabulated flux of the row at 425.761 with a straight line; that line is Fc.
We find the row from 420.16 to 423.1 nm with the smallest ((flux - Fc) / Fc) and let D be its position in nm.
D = 421.469 nm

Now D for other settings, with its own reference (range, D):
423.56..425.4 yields 425.173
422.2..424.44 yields 424.390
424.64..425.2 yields 425.173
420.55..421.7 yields 421.469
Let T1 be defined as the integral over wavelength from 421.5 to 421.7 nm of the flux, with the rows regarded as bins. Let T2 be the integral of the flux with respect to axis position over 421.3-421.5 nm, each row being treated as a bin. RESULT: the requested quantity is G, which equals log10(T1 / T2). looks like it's 0.00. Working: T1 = 19.2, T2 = 19.1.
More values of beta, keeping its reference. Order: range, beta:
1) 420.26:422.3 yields 421.372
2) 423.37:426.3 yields 424.097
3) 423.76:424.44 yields 424.097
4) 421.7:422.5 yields 422.052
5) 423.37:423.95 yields 423.902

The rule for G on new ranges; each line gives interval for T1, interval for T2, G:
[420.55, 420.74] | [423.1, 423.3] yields -0.05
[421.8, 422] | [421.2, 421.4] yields -0.01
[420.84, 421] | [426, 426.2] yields -0.12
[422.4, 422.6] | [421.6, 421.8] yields -0.01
